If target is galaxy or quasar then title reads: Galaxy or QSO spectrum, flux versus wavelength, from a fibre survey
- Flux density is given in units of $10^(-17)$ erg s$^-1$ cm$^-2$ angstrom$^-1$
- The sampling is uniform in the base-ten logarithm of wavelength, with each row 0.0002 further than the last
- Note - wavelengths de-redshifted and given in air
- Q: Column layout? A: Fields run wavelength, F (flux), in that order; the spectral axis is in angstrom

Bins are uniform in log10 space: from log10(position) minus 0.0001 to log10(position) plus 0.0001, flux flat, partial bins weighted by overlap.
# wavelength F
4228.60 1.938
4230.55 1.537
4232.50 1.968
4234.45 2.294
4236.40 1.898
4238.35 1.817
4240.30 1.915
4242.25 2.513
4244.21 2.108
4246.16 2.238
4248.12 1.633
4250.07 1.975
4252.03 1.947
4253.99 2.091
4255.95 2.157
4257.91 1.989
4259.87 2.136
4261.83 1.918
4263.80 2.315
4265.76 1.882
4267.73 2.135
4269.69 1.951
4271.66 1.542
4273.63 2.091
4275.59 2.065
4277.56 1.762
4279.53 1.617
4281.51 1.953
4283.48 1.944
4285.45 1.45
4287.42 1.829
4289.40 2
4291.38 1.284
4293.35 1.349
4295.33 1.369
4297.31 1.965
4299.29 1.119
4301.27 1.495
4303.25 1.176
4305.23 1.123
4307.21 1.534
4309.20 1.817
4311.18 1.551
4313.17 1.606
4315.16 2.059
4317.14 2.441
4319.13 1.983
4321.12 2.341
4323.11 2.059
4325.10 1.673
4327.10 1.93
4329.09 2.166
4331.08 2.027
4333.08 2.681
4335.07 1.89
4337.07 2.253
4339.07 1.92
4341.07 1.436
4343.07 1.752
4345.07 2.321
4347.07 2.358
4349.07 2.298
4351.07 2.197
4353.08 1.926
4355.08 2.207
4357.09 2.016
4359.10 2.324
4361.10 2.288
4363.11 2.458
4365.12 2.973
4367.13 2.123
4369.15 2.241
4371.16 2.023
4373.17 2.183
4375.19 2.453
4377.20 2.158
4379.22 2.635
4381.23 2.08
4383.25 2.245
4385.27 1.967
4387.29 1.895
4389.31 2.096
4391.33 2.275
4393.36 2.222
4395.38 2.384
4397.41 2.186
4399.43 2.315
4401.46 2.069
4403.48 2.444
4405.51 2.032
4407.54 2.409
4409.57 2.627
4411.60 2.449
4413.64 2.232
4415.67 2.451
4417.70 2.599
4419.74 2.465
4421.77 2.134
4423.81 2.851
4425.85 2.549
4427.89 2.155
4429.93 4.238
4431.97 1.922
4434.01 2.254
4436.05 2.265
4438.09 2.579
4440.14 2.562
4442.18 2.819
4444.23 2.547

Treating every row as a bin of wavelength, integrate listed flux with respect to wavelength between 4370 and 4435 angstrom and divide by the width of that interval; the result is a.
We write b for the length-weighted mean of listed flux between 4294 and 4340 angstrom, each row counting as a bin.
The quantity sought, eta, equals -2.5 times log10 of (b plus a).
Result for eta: -1.55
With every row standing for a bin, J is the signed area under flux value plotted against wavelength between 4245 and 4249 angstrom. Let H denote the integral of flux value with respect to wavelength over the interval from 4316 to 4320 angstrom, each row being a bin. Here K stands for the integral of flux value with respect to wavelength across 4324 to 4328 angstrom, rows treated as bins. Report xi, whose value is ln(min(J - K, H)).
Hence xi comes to -0.5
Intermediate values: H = 8.9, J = 7.8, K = 7.21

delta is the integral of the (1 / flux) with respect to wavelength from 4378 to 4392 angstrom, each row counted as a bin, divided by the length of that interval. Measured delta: 0.47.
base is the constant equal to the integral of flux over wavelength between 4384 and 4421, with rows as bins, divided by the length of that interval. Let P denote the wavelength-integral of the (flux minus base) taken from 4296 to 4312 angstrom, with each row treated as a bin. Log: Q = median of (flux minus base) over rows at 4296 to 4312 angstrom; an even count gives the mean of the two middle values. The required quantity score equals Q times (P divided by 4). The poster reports 2.50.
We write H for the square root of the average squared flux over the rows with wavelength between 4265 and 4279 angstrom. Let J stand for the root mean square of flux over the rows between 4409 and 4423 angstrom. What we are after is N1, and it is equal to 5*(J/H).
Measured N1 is 6.3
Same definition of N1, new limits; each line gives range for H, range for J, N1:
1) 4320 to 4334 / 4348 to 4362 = 5.1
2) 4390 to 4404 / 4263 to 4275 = 4.4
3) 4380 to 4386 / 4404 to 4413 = 5.7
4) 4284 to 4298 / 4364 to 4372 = 7.3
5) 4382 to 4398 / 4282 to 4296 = 3.8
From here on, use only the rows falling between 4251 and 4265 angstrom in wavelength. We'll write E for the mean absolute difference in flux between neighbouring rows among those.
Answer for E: 0.19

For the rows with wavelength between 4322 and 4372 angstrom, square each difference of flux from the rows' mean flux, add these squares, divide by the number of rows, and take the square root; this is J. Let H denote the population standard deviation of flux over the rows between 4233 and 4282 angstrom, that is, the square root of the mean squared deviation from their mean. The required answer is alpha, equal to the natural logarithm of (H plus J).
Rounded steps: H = 0.22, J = 0.309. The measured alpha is -0.63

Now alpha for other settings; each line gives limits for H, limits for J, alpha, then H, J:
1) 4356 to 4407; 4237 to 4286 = -0.77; 0.23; 0.237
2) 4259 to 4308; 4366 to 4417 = -0.62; 0.35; 0.192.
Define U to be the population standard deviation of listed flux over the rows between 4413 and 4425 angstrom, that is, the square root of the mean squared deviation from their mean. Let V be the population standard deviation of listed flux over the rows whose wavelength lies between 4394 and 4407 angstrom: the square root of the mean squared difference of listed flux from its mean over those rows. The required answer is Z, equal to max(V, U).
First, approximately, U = 0.235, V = 0.15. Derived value 0.23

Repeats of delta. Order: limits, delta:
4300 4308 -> 0.77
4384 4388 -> 0.51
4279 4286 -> 0.57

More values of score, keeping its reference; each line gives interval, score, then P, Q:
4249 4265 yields 0.22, -3.6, -0.24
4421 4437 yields -0.03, 4.3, -0.02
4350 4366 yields 0.00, 0.2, -0.04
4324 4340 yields 0.26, -3.4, -0.30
